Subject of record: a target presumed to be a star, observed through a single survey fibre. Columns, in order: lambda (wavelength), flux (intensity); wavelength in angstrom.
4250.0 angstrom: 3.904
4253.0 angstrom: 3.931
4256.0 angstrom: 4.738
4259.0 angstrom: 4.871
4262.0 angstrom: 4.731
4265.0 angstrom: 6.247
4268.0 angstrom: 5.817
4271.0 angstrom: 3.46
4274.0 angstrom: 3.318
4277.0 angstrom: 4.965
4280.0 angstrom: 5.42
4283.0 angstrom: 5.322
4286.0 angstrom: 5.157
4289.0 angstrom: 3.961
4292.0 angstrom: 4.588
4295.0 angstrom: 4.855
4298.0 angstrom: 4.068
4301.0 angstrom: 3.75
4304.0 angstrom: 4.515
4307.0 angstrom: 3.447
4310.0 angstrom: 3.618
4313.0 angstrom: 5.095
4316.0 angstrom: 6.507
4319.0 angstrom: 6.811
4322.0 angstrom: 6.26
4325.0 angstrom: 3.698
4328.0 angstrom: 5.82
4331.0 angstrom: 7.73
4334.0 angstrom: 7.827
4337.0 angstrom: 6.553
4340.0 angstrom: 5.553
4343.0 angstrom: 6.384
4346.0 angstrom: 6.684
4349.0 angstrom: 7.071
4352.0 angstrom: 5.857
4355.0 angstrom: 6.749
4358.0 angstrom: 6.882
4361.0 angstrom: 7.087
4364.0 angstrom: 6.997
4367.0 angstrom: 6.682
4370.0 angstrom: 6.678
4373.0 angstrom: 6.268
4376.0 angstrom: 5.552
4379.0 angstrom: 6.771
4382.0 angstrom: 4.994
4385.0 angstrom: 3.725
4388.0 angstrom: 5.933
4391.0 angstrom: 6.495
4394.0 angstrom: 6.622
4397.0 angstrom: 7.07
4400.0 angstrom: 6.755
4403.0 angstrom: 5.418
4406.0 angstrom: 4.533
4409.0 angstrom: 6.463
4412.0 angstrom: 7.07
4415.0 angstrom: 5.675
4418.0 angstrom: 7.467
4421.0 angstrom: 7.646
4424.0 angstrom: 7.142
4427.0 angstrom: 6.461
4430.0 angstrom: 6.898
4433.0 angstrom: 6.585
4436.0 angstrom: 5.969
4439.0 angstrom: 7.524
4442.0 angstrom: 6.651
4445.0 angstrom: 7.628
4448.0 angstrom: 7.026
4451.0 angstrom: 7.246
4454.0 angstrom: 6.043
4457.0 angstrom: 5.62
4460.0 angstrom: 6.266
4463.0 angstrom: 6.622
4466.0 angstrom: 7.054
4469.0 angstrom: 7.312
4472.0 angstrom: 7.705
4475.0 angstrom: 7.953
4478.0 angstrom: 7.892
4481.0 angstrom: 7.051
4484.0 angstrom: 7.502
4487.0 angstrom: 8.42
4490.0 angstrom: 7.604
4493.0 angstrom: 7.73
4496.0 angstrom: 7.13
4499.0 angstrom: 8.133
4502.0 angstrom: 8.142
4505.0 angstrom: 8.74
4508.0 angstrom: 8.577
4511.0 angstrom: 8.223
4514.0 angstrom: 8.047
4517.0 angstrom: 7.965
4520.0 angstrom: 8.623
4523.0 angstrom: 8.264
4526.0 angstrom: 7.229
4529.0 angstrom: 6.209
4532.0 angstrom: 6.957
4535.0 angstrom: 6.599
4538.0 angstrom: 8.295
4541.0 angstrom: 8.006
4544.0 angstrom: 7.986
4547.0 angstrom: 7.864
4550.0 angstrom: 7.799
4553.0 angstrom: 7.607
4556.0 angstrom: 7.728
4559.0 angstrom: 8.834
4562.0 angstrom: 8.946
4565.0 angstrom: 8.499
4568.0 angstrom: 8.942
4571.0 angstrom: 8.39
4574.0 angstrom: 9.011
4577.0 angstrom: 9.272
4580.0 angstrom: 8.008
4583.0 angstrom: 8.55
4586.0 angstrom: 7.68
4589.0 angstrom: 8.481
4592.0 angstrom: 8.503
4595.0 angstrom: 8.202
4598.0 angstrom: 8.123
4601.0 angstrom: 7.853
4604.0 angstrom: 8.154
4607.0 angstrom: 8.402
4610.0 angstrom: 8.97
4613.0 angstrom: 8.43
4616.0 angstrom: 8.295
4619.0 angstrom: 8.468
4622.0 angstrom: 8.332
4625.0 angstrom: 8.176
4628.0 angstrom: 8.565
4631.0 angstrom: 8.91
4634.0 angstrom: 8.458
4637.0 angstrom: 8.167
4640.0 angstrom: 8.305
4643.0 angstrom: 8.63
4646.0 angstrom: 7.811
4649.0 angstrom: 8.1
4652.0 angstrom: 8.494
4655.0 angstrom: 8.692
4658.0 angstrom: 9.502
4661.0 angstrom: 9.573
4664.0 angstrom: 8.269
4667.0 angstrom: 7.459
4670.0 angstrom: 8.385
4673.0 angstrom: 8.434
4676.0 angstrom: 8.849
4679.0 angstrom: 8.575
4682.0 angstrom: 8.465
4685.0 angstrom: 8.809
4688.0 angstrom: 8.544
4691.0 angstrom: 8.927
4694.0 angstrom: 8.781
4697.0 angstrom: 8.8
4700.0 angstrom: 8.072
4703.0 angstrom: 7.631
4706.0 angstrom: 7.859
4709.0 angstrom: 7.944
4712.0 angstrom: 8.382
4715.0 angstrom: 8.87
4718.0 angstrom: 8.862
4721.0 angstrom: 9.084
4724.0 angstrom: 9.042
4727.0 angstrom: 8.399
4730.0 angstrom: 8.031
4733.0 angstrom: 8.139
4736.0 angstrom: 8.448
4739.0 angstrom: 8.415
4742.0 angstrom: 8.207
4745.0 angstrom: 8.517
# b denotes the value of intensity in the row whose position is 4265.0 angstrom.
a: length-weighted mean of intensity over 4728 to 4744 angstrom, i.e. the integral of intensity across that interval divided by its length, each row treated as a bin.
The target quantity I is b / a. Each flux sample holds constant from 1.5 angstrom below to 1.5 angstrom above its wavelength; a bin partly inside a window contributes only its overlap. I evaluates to 0.76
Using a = 8.26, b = 6.247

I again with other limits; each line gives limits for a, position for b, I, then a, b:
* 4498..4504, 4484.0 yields 0.92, 8.19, 7.502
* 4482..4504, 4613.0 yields 1.08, 7.81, 8.43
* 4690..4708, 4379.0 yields 0.81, 8.32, 6.771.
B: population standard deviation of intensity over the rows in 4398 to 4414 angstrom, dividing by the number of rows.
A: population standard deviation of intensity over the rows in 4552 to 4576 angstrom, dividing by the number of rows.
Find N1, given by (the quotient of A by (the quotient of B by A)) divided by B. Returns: 0.3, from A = 0.52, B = 0.94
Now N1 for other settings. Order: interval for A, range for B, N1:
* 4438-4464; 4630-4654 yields 4.1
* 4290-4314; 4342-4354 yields 1.6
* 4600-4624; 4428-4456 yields 0.3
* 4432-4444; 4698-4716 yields 1.9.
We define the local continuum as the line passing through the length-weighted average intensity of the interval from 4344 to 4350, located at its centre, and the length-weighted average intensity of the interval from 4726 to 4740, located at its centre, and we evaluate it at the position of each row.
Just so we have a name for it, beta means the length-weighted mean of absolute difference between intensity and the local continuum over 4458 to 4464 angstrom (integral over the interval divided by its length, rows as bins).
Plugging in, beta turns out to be 0.9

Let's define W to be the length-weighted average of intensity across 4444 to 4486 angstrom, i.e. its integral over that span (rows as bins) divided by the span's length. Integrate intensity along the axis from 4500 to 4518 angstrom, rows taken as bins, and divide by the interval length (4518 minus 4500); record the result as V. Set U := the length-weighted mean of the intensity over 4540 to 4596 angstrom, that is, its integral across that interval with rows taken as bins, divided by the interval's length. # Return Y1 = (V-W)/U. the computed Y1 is 0.1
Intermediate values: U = 8.3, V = 8.29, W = 7.1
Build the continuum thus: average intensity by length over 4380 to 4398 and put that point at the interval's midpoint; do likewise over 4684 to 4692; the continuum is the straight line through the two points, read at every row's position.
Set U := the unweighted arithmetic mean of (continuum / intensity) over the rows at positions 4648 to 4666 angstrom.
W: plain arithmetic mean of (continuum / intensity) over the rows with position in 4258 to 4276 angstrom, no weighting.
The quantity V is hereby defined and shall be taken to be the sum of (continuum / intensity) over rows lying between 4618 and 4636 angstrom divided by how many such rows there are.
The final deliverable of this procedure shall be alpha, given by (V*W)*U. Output 0.95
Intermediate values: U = 0.97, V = 0.960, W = 1.03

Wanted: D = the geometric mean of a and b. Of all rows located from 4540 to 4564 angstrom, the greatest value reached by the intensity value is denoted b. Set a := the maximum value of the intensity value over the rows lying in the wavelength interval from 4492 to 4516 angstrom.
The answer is 8.8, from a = 8.74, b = 8.946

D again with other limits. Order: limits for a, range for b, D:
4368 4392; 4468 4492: 7.6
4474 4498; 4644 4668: 9.0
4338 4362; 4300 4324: 6.9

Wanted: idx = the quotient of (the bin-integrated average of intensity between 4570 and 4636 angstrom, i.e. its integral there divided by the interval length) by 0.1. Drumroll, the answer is 84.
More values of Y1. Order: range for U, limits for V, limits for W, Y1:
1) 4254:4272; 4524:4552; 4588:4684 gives -0.2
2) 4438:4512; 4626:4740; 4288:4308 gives 0.6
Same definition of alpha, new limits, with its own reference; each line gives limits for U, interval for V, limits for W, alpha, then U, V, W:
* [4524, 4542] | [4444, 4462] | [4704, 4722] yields 1.05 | 1.01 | 0.980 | 1.06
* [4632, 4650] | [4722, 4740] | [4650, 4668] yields 1.08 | 1.01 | 1.092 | 0.98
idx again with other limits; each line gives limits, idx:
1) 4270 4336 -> 50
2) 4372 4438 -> 63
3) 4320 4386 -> 63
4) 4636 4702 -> 85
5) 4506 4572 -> 80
